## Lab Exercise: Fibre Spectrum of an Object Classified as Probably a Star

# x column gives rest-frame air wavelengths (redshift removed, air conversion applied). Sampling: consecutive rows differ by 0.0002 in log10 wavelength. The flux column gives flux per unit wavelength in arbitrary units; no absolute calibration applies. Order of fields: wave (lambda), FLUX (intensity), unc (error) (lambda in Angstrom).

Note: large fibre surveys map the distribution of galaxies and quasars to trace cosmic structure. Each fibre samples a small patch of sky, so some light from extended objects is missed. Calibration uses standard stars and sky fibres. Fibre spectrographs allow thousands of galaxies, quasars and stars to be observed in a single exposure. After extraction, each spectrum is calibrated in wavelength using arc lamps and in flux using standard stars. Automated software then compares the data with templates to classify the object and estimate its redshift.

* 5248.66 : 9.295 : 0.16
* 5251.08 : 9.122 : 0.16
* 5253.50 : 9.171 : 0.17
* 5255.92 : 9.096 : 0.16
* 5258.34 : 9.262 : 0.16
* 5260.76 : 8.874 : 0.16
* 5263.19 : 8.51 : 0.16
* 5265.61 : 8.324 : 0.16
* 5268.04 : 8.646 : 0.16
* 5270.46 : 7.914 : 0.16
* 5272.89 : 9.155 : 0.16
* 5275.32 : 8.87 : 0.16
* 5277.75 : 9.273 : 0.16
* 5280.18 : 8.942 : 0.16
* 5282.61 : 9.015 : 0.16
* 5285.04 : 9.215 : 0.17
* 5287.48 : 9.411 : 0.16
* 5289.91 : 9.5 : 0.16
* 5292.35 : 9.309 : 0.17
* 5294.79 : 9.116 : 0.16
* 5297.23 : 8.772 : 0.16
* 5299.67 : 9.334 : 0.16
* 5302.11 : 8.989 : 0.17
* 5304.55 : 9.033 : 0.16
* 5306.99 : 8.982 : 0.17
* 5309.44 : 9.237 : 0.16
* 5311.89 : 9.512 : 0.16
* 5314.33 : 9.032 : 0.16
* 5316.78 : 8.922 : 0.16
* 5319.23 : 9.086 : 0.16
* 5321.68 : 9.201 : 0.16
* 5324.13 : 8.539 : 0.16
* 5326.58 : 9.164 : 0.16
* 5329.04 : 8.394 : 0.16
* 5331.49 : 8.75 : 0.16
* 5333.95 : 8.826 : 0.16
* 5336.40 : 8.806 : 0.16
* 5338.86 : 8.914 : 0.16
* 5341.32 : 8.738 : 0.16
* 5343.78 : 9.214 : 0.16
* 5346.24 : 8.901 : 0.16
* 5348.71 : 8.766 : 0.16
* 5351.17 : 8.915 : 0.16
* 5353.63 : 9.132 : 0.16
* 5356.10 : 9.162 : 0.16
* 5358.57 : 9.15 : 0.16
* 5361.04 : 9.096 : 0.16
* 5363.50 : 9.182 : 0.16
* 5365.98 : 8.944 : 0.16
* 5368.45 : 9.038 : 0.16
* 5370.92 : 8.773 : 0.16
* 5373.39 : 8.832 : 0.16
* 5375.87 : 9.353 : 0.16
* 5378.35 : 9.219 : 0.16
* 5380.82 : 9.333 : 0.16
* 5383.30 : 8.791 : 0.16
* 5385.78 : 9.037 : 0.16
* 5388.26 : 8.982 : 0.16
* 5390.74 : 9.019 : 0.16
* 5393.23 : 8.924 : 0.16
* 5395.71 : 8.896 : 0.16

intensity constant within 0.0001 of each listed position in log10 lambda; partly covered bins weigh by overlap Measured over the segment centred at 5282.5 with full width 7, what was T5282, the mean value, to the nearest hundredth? 9.06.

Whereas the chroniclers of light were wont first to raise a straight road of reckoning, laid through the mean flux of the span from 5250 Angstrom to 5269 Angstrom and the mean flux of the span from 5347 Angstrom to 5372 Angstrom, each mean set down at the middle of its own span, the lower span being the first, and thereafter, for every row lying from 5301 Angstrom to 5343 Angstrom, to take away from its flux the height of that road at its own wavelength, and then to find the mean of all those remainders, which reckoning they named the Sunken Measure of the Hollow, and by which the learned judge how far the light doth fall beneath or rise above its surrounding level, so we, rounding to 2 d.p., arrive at -0.01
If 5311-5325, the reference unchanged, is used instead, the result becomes 0.09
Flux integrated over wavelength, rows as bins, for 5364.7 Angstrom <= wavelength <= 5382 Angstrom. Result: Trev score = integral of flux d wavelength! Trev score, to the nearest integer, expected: 157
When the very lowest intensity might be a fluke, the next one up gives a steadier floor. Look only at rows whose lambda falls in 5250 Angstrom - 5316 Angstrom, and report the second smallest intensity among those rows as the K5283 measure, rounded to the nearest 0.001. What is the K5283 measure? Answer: 8.324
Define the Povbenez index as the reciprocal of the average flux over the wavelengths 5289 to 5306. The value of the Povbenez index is 0.109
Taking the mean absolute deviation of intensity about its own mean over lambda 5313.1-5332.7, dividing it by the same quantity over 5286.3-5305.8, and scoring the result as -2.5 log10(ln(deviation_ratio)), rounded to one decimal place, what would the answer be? 1.9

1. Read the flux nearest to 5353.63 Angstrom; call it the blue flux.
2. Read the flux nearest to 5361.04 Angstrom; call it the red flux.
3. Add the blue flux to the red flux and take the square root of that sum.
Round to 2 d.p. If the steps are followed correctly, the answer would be 4.27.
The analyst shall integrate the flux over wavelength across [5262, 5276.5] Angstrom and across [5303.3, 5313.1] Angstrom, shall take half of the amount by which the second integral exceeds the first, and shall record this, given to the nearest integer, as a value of -17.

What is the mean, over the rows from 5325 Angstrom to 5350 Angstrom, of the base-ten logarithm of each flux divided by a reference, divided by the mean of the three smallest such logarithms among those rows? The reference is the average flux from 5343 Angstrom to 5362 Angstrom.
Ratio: 0.47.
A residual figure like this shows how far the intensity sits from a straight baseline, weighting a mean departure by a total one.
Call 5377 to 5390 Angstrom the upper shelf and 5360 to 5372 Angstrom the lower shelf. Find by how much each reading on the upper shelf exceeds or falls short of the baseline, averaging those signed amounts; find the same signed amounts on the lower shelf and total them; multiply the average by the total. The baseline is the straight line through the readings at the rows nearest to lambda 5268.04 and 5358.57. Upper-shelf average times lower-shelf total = 0.20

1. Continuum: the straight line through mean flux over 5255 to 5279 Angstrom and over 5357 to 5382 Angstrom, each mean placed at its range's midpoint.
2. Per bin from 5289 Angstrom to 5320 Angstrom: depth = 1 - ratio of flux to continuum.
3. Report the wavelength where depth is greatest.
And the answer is 5297.23 Angstrom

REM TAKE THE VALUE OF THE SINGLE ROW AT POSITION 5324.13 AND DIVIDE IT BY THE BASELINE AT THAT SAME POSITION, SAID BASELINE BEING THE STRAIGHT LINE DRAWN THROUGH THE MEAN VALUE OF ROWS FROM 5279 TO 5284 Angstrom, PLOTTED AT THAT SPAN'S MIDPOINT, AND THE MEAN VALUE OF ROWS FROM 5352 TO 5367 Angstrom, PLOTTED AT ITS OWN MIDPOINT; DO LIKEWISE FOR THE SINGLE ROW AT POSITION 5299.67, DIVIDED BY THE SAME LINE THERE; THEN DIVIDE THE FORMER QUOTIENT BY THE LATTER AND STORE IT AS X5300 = 0.91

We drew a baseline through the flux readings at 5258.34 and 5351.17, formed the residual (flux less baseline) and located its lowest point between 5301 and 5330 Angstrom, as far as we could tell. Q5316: 5329.04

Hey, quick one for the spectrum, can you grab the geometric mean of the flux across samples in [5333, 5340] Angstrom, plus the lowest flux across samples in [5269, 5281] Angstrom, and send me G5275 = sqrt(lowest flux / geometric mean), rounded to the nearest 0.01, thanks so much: 0.95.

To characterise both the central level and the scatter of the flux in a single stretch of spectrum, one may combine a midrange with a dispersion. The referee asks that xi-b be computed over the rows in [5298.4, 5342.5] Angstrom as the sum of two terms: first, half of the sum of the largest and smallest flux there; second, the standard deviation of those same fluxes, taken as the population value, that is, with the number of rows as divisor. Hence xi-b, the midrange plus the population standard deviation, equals 9.22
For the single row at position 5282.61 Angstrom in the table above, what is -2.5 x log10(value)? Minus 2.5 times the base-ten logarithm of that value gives -2.39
